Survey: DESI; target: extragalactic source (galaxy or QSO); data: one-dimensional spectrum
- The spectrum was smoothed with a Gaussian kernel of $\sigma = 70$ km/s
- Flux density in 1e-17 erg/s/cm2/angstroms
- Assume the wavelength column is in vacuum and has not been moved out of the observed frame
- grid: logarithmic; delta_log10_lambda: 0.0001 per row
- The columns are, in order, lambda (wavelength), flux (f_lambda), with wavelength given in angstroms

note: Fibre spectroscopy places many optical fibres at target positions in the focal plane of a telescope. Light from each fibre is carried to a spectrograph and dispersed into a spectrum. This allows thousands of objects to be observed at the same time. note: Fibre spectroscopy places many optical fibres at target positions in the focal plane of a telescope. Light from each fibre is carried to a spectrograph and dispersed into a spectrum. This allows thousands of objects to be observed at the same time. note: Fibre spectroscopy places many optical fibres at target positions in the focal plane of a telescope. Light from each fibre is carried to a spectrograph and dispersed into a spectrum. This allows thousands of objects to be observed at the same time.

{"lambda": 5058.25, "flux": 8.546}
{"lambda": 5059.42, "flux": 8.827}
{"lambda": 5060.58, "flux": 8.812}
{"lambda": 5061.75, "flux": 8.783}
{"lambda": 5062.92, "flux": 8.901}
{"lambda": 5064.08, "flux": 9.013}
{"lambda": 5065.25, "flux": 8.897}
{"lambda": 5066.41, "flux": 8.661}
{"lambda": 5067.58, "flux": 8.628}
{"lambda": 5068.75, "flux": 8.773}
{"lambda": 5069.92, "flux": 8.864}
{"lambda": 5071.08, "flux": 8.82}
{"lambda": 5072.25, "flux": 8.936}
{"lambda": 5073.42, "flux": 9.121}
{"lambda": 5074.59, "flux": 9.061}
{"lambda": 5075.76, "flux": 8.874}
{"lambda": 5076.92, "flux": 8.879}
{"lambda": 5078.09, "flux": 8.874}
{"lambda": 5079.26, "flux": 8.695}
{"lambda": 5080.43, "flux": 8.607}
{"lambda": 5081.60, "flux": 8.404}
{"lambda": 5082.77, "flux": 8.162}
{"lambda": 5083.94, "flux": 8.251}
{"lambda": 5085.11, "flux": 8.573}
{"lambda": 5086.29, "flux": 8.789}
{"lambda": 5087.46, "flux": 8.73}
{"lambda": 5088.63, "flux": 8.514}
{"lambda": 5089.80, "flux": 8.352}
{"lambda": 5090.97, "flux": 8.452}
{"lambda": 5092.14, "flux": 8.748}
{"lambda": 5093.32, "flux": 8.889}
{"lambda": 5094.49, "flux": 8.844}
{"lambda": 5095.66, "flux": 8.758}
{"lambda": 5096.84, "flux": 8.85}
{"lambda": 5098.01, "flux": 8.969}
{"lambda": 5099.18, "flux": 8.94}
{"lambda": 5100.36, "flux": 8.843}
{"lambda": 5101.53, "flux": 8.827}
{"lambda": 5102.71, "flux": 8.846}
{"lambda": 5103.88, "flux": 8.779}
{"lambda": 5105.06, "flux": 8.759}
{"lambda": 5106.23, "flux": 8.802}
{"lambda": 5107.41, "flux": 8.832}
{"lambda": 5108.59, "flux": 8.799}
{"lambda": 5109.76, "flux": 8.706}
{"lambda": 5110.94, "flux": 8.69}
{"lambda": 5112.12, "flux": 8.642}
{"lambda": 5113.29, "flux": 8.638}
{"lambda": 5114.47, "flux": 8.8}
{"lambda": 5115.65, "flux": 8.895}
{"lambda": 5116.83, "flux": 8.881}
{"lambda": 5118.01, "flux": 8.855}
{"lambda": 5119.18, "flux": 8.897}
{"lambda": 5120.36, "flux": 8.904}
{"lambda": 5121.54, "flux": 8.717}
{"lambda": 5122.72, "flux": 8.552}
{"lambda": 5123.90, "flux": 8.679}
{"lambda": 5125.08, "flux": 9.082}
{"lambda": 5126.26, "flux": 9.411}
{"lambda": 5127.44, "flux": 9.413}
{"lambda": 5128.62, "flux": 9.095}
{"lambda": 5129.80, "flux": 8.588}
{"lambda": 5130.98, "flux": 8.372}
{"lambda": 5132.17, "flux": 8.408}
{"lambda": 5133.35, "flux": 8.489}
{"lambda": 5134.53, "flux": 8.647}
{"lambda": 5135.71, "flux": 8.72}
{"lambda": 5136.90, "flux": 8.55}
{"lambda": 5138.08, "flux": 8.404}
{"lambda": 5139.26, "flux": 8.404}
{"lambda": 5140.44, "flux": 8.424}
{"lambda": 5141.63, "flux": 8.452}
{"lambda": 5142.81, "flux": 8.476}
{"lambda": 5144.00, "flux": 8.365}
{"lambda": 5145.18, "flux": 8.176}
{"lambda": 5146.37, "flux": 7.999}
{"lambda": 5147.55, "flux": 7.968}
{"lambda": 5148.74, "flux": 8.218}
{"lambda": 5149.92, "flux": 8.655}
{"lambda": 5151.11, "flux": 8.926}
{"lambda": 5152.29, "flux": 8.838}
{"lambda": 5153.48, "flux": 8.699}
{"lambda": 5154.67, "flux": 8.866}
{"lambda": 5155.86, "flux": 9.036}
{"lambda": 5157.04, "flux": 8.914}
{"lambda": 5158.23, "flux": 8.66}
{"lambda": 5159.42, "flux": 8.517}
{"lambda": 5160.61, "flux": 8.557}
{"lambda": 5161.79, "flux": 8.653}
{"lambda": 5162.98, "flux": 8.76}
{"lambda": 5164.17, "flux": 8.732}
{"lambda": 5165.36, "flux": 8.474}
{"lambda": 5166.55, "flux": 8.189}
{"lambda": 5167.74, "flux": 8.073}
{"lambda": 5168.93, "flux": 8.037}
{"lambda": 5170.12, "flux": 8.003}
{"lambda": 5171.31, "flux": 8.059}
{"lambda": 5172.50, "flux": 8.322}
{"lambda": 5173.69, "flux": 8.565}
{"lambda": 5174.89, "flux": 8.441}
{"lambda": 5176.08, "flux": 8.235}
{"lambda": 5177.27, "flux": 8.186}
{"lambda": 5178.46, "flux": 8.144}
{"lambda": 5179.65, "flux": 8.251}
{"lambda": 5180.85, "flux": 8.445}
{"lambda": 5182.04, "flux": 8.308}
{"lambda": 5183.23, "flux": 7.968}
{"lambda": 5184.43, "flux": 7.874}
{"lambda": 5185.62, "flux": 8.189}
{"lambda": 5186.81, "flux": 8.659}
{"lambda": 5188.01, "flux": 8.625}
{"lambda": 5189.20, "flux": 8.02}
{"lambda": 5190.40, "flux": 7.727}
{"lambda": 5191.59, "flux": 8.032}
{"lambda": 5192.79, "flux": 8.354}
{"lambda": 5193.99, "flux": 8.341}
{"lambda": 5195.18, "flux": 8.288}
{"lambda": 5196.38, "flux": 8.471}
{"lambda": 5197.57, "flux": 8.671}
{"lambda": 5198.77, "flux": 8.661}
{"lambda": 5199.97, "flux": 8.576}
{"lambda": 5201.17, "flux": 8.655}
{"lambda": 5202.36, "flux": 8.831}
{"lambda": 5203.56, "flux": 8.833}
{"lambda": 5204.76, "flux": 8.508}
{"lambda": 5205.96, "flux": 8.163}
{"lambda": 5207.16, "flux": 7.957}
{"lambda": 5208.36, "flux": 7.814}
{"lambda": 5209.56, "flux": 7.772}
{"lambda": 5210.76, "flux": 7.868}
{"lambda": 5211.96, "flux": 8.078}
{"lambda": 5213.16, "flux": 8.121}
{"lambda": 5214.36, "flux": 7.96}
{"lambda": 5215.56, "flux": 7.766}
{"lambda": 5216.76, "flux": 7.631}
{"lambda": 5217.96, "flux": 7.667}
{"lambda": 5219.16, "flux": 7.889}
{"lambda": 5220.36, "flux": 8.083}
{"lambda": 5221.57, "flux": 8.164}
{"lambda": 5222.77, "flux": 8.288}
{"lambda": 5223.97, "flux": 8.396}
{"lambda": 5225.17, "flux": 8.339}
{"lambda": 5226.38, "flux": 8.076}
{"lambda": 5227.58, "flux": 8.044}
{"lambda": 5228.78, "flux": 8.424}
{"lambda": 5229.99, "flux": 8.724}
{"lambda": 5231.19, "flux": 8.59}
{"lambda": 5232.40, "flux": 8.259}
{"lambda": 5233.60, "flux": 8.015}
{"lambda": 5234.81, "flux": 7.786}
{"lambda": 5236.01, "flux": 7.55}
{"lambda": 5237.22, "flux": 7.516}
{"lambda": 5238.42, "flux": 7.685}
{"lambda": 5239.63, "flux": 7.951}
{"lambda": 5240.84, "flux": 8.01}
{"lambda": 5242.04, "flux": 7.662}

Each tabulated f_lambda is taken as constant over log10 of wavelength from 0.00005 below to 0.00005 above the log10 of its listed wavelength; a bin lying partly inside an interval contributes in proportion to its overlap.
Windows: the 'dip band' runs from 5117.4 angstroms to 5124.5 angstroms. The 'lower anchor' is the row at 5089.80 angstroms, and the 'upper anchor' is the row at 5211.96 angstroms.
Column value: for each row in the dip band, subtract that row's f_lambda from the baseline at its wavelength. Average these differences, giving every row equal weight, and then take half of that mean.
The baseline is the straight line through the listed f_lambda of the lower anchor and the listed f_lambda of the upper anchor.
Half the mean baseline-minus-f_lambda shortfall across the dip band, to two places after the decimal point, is -0.24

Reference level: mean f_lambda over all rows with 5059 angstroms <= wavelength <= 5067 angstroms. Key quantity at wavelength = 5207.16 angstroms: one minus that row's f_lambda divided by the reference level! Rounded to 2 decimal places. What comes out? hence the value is 0.10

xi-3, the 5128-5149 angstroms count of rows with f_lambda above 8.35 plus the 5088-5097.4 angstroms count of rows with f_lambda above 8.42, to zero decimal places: 21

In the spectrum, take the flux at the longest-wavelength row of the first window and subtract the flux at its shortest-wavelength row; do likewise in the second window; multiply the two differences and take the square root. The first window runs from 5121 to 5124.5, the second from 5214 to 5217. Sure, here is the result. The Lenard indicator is 0.11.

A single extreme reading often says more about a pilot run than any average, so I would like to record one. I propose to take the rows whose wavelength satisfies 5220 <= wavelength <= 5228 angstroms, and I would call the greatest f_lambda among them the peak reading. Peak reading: 8.396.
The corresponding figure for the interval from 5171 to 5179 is 8.565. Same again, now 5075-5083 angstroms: 8.879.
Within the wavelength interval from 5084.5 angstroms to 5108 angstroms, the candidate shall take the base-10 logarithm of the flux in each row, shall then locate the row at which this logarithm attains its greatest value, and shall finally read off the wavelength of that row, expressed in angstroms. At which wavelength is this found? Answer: 5098.01 angstroms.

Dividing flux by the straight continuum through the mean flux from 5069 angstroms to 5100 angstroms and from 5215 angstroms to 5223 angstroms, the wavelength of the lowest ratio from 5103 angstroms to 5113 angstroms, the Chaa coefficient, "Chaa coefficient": 5112.12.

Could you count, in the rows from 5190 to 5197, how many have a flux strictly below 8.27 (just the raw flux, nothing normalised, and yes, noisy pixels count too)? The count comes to 2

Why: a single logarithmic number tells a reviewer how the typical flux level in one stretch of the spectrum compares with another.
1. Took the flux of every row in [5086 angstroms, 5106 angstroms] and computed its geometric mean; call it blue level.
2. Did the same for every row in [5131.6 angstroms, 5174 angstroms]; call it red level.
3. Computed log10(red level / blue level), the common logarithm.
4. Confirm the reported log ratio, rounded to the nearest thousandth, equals -0.014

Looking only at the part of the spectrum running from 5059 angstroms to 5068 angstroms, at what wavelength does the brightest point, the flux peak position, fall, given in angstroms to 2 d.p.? 5064.08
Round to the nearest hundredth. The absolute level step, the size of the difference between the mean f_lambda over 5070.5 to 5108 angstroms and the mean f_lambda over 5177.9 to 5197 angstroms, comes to 0.51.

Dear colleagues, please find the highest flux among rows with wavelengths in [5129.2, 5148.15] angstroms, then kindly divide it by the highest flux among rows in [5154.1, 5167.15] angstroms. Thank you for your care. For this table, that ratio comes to 0.97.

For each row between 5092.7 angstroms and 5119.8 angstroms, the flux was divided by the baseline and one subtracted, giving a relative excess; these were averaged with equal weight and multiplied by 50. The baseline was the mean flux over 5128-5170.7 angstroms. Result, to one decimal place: 1.8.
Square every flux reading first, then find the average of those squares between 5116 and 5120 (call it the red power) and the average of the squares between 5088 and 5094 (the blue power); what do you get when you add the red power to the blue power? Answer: 153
